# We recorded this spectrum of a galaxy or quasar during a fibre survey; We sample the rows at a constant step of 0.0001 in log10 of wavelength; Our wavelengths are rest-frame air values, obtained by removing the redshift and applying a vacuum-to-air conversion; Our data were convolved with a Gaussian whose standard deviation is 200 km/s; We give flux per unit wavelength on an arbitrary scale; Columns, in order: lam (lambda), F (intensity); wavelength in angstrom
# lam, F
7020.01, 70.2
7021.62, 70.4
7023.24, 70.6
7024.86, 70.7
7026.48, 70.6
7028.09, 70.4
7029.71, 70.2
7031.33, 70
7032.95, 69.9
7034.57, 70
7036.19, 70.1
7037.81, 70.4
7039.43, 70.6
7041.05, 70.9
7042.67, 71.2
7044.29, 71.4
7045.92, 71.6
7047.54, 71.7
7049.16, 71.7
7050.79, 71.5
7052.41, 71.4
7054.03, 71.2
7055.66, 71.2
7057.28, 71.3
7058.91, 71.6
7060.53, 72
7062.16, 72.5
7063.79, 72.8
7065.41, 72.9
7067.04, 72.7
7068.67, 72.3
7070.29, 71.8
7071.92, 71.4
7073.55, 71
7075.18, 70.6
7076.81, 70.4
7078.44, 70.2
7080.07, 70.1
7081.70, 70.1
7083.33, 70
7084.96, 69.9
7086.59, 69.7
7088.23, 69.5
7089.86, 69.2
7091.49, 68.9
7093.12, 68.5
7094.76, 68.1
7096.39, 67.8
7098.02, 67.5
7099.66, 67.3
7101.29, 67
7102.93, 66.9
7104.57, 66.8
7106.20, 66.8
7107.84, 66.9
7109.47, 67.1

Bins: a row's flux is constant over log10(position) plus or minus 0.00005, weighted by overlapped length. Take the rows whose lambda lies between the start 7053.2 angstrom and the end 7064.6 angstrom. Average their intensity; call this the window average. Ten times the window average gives 718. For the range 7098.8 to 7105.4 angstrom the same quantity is 670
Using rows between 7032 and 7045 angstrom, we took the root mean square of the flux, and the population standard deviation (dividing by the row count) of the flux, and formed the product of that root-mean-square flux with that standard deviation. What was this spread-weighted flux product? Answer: 37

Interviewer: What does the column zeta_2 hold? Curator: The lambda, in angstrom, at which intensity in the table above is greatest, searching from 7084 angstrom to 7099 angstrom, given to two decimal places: 7084.96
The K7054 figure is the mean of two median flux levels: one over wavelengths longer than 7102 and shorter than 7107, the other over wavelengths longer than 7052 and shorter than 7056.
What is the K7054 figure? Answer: 69.0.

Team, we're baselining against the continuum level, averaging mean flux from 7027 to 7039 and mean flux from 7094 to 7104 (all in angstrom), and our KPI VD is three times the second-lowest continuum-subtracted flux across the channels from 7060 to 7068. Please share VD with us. 11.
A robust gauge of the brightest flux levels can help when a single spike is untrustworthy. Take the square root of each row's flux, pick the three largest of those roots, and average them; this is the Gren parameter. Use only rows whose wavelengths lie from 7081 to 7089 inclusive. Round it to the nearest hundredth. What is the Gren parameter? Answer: 8.37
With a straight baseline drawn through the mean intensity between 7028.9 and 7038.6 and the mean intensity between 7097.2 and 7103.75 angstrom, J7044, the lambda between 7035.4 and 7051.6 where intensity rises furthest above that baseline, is 7049.16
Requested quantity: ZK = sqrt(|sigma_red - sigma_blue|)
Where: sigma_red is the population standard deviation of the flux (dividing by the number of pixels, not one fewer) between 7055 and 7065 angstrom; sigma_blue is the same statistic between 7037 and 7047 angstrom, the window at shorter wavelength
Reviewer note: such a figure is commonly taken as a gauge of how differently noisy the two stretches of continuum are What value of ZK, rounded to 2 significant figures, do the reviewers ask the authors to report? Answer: 0.41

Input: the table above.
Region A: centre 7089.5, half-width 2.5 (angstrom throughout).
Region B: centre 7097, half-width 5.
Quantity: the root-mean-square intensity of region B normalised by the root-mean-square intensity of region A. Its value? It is 0.98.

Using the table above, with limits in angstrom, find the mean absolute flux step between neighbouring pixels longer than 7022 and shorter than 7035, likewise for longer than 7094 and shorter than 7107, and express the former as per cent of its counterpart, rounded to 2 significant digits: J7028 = 77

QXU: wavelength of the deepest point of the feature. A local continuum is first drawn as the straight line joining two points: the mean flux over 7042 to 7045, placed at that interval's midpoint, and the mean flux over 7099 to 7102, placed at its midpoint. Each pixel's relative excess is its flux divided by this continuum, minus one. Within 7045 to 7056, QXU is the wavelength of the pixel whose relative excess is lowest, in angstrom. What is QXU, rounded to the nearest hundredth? 7045.92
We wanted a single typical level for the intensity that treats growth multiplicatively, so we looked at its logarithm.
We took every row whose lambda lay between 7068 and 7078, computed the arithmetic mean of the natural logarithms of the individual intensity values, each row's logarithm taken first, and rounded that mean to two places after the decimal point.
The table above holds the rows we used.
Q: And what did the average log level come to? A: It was 4.27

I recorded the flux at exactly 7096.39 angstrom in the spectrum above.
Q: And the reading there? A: 67.8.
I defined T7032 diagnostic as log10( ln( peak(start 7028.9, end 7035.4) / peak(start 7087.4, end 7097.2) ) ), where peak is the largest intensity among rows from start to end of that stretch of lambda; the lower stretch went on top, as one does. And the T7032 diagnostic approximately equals -2.0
